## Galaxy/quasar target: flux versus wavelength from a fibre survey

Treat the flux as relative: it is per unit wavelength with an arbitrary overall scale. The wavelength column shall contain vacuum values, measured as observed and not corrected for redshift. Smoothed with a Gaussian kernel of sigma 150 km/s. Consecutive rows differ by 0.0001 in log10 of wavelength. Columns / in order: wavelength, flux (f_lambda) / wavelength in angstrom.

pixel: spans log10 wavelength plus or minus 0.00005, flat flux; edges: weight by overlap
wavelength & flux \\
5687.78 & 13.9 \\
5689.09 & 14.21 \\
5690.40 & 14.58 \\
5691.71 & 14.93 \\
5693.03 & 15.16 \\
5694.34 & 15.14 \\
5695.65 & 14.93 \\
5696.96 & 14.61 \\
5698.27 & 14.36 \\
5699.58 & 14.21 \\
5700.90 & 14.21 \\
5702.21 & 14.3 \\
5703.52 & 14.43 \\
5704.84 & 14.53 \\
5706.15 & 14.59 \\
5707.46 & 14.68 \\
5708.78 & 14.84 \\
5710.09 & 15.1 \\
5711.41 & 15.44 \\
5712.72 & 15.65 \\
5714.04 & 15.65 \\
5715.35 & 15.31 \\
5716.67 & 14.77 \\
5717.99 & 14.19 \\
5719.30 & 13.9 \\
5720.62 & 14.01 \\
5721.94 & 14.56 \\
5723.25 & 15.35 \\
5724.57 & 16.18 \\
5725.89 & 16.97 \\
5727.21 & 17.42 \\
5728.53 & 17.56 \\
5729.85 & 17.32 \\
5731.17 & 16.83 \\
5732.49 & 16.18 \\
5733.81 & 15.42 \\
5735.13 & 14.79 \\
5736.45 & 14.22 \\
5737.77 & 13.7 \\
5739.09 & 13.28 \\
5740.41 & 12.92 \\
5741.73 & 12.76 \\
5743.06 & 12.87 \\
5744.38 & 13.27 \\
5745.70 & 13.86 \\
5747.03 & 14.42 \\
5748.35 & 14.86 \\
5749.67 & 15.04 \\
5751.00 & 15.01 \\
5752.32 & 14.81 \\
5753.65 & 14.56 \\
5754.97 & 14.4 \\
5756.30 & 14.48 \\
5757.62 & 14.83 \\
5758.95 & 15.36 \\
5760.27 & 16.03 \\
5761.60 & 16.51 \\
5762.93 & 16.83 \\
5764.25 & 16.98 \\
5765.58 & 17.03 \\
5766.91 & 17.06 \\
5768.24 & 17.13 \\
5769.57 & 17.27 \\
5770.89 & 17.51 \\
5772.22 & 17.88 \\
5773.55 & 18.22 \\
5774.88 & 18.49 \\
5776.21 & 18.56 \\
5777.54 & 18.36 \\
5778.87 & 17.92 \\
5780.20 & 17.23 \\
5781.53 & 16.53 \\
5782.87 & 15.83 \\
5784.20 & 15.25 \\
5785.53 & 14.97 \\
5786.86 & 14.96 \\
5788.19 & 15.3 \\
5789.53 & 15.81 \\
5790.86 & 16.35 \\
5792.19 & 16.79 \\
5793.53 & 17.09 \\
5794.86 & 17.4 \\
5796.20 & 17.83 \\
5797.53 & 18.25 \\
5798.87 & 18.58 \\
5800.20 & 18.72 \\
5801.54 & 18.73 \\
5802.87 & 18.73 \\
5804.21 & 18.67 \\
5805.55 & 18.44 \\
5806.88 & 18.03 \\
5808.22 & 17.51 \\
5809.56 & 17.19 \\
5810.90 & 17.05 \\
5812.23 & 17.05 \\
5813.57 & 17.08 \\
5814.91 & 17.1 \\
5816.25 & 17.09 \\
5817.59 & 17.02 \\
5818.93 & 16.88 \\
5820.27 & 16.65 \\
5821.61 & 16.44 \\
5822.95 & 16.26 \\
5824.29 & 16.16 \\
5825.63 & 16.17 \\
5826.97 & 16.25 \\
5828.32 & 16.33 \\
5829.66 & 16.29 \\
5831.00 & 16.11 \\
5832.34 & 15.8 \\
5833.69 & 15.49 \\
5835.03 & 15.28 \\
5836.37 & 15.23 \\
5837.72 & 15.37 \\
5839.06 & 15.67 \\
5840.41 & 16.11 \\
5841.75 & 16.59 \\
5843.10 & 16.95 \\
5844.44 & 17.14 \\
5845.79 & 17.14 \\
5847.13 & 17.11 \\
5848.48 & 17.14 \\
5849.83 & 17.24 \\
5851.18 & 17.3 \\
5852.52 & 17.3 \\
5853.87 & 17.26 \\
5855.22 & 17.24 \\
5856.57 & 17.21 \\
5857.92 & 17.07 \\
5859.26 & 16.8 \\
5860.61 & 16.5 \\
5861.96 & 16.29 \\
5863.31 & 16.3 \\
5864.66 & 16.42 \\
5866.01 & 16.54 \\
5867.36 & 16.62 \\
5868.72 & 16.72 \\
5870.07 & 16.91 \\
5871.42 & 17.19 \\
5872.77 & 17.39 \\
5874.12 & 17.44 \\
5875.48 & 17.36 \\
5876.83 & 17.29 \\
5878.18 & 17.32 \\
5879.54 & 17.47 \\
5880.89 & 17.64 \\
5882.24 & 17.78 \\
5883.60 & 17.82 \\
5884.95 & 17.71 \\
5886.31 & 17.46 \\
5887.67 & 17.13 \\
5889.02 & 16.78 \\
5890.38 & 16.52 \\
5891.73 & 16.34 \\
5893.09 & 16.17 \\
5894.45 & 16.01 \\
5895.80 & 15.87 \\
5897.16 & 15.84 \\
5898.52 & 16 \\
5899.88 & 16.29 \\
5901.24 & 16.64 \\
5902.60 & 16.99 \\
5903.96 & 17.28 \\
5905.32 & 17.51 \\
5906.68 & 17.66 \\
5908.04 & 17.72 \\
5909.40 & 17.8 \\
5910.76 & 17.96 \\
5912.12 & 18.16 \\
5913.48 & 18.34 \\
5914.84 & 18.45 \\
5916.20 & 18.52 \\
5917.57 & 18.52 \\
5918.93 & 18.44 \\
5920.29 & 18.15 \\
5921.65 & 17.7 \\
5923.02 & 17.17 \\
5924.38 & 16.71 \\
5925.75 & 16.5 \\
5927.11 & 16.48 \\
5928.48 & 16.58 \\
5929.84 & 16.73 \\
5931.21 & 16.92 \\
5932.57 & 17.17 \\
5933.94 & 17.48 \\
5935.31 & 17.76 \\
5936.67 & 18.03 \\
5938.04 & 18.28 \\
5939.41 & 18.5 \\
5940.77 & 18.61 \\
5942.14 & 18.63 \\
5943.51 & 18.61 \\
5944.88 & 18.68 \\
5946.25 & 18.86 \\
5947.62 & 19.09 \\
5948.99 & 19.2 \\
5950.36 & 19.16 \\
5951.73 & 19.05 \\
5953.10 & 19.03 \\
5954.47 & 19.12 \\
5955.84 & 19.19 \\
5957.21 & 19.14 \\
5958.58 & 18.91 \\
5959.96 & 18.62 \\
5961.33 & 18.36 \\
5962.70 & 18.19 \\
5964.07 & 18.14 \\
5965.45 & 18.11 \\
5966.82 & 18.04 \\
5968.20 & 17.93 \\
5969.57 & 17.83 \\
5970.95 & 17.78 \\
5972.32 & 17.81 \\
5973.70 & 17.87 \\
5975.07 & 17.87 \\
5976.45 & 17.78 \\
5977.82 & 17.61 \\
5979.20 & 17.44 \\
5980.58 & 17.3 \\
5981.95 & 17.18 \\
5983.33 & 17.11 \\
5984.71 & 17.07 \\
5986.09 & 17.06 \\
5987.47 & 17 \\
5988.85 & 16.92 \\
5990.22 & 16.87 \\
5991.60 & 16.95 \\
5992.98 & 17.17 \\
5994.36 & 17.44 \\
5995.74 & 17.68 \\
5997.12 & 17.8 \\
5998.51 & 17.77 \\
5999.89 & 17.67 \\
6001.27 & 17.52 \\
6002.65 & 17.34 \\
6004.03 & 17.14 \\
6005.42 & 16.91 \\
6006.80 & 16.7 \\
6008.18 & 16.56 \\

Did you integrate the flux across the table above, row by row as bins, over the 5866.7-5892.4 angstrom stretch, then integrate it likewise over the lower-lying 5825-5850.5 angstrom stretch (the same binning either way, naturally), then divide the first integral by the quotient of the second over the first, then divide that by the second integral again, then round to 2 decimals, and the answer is 1.13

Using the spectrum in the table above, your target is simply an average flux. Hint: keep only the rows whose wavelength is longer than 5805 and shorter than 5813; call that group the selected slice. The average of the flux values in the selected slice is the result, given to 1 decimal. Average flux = 17.5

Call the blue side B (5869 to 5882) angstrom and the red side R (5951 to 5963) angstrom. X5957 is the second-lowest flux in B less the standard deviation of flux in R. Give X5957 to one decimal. 16.8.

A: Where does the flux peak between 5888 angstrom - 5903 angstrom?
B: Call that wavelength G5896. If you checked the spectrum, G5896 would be 5902.60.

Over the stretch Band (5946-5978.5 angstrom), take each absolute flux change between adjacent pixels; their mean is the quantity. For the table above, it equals 0.106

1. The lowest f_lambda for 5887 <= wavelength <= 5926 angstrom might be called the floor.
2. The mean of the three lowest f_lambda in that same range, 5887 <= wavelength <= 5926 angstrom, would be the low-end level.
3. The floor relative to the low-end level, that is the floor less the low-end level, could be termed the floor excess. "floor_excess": -0.06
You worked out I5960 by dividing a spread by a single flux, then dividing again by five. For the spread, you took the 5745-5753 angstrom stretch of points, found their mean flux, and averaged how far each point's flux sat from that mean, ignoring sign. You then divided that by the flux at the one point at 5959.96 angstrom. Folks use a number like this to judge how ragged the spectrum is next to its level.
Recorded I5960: 0.0038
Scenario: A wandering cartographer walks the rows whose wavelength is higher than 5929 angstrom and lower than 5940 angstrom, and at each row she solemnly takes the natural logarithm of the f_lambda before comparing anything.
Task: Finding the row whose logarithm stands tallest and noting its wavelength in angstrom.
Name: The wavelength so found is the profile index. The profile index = 5939.41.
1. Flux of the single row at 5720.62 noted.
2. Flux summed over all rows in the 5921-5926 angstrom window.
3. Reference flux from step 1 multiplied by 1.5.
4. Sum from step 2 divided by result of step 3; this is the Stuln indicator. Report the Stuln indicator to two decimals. 3.24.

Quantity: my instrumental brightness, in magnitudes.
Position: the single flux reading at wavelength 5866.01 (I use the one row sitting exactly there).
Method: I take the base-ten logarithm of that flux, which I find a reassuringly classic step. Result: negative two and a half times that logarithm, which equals -3.05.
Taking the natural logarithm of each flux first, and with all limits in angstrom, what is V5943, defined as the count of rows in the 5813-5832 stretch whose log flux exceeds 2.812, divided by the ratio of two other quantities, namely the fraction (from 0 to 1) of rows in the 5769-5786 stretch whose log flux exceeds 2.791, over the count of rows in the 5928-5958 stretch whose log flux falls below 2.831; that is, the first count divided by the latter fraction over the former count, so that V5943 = 23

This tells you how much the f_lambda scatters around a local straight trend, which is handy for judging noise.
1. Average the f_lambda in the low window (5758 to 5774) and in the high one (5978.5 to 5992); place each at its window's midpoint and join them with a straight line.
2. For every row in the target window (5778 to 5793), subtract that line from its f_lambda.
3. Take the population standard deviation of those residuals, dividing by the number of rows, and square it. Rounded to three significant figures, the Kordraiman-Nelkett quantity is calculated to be 0.857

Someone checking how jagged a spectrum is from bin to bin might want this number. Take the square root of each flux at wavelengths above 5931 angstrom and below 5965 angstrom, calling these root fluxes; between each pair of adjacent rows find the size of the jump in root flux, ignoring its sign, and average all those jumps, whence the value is 0.018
